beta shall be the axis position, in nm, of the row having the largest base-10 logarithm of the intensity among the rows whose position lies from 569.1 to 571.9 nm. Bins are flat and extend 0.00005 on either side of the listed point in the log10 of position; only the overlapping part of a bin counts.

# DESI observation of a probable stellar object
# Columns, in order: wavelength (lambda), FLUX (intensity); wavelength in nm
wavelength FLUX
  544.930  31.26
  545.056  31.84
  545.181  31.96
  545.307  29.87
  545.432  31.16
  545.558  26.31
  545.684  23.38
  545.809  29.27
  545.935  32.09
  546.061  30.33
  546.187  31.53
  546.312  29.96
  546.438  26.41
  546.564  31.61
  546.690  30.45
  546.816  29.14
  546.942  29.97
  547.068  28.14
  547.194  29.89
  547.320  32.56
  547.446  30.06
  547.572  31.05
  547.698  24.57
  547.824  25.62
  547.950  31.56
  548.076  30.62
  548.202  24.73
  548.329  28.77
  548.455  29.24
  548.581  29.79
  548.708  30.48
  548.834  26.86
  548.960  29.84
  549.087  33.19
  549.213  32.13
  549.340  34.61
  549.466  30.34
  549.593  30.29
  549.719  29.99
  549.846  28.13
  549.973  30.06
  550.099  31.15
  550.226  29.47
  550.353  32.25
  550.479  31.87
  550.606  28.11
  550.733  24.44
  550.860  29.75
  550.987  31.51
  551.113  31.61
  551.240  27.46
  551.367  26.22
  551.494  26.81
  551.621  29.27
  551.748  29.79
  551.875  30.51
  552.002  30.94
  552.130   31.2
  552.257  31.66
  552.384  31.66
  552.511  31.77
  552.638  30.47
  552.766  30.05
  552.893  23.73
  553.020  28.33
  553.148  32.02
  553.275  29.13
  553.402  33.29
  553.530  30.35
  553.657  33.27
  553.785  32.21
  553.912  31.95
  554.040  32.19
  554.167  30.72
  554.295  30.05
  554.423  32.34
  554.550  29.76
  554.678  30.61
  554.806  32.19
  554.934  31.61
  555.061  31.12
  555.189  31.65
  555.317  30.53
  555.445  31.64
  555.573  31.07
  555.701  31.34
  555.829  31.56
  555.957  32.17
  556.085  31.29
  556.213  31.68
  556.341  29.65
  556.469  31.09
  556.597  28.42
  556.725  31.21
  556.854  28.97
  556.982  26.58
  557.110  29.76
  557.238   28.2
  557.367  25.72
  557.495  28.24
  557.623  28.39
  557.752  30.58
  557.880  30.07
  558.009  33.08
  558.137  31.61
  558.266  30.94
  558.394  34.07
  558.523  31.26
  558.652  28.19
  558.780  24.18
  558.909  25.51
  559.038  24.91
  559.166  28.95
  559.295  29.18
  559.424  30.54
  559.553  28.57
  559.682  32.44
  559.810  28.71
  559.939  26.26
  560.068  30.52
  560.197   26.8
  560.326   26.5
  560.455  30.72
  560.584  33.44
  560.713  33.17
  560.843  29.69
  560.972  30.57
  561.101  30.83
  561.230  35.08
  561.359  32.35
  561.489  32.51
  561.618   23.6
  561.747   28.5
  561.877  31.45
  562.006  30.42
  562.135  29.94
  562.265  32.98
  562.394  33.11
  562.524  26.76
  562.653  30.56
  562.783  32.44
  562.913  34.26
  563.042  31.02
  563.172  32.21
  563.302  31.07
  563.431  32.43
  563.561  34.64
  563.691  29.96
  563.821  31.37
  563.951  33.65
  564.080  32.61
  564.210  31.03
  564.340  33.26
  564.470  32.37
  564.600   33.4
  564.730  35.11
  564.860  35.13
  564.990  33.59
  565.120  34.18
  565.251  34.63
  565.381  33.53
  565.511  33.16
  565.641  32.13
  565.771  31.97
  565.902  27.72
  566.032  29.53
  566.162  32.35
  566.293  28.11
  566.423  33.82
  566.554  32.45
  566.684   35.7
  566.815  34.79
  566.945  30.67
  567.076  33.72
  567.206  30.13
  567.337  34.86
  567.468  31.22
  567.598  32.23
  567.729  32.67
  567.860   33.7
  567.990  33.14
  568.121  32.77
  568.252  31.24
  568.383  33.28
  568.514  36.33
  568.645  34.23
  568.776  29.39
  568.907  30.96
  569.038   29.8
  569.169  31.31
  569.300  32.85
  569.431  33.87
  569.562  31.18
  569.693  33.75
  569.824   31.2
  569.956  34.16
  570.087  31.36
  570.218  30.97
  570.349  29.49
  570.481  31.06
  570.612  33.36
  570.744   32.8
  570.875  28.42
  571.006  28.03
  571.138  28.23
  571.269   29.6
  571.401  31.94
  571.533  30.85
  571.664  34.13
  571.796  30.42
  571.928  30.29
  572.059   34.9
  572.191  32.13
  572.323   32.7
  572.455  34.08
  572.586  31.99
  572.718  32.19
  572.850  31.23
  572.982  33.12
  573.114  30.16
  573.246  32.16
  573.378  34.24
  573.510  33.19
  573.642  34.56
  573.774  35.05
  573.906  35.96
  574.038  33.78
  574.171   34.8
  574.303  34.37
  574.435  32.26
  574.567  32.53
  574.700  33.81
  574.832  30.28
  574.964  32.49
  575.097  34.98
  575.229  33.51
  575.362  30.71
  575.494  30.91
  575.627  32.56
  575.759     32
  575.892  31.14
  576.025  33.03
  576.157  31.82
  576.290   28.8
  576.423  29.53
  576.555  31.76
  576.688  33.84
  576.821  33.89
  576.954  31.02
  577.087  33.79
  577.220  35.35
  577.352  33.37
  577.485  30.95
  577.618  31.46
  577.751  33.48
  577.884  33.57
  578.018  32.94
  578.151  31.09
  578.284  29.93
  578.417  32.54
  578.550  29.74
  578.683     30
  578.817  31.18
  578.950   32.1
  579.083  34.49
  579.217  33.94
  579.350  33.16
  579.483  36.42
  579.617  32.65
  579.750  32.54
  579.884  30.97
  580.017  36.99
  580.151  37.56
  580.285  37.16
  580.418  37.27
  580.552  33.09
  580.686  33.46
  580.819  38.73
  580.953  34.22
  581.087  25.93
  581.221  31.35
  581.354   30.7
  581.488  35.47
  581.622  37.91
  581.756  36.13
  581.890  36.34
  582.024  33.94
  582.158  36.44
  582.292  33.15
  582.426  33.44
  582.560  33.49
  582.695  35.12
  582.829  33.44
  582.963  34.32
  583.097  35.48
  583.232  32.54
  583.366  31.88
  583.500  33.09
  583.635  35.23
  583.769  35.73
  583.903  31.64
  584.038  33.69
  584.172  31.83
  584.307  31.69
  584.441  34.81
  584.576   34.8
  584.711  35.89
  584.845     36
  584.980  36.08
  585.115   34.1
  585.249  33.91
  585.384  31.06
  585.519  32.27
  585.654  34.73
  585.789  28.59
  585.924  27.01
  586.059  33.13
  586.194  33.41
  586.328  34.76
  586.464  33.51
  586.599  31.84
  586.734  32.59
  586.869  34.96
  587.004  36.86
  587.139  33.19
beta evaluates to 569.956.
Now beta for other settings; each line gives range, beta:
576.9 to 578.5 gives 577.220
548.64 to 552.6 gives 549.340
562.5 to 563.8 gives 563.561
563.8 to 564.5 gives 563.951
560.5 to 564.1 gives 561.230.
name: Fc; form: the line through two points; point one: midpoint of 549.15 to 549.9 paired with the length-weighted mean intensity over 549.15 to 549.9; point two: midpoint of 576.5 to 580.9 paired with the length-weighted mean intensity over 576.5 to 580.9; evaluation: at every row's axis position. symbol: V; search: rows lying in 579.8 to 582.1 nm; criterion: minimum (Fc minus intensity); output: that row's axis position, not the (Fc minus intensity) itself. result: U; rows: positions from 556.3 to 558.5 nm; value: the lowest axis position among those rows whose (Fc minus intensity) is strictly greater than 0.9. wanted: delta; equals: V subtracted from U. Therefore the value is -24.48 nm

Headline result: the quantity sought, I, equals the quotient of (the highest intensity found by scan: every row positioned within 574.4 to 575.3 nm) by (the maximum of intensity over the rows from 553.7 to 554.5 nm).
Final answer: 1.08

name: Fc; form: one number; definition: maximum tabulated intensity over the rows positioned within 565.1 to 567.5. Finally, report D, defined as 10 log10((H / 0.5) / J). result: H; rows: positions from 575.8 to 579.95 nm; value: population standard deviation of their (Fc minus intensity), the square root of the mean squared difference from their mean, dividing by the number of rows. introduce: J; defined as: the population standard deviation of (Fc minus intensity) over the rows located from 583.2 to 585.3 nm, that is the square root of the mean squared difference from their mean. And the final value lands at 3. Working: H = 1.7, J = 1.6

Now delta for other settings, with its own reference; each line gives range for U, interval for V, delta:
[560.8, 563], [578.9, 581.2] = -19.98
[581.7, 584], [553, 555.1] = 29.83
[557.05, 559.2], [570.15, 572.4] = -14.95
